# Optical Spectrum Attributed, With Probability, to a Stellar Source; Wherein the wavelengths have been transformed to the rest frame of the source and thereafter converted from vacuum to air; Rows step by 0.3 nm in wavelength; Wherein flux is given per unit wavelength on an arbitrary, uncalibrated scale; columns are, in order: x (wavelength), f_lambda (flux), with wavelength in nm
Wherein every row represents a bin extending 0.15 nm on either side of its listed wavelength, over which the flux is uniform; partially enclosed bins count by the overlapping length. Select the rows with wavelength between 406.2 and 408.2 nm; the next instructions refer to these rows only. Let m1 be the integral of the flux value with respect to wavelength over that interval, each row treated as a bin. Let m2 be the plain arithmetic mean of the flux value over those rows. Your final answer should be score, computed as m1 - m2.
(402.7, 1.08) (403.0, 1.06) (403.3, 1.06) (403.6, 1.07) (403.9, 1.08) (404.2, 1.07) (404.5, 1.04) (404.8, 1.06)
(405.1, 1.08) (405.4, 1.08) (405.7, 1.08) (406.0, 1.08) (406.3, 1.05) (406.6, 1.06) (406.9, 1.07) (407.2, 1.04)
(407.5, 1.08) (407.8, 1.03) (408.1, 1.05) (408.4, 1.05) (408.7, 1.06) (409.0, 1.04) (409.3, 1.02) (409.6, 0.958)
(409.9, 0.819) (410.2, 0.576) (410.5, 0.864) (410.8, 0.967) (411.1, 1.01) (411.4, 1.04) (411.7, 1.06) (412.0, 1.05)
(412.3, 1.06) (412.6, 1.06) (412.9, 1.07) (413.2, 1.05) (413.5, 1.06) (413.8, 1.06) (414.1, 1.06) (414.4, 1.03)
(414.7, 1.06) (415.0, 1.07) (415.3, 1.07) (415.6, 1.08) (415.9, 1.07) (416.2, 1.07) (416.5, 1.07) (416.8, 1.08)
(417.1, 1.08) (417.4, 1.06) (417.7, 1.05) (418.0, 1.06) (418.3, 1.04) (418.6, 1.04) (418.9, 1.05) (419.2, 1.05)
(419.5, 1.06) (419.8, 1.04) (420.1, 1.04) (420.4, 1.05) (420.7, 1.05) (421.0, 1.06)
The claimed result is 1.055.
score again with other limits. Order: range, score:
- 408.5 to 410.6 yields 1.005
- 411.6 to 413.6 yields 1.058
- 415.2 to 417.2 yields 1.074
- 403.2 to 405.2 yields 1.065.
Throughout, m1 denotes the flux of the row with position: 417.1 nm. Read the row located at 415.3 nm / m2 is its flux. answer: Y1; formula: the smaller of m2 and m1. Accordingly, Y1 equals 1.07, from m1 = 1.08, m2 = 1.07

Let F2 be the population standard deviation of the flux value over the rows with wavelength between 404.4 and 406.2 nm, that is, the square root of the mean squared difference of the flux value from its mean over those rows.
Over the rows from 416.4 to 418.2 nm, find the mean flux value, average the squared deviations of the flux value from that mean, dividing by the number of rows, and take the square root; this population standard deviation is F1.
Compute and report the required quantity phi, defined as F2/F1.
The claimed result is 1.4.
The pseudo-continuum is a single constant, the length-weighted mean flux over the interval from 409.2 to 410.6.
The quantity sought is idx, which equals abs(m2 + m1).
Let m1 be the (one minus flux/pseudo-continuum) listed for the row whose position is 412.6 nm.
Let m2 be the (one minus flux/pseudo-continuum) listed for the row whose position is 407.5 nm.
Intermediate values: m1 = -0.261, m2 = -0.285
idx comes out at 0.546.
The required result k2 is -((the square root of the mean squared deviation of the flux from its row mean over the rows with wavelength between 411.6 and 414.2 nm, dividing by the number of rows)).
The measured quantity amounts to -0.0057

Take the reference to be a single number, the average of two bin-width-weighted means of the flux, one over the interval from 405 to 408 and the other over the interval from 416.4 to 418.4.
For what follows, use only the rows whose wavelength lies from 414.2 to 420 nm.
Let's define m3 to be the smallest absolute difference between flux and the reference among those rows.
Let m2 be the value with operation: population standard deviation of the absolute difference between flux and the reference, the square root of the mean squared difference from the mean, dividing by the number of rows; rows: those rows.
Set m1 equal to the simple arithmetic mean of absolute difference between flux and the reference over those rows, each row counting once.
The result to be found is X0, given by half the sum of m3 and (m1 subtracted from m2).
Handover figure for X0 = 0.000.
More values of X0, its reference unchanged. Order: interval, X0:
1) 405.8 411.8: 0.024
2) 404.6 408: -0.001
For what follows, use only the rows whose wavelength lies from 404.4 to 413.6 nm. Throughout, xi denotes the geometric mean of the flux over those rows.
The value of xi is 1.013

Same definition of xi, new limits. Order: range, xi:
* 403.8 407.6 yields 1.067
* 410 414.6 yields 0.991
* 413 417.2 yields 1.065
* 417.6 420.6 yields 1.048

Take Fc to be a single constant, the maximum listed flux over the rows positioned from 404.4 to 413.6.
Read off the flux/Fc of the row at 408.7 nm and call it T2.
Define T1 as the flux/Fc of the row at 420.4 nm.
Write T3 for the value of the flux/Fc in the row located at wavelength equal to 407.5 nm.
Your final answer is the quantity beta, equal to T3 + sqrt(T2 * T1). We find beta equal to 1.98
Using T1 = 0.972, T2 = 0.981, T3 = 1.00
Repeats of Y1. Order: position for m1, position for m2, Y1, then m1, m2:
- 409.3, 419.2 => 1.02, 1.02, 1.05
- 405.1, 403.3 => 1.06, 1.08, 1.06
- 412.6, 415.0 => 1.06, 1.06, 1.07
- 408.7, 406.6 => 1.06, 1.06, 1.06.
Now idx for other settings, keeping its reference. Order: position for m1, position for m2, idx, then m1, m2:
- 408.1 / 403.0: 0.510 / -0.249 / -0.261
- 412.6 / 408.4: 0.510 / -0.261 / -0.249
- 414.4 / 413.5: 0.486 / -0.225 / -0.261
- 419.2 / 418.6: 0.486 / -0.249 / -0.237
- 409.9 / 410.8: 0.125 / 0.026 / -0.150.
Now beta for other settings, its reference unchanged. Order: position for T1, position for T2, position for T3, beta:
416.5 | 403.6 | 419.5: 1.97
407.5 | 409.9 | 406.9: 1.86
